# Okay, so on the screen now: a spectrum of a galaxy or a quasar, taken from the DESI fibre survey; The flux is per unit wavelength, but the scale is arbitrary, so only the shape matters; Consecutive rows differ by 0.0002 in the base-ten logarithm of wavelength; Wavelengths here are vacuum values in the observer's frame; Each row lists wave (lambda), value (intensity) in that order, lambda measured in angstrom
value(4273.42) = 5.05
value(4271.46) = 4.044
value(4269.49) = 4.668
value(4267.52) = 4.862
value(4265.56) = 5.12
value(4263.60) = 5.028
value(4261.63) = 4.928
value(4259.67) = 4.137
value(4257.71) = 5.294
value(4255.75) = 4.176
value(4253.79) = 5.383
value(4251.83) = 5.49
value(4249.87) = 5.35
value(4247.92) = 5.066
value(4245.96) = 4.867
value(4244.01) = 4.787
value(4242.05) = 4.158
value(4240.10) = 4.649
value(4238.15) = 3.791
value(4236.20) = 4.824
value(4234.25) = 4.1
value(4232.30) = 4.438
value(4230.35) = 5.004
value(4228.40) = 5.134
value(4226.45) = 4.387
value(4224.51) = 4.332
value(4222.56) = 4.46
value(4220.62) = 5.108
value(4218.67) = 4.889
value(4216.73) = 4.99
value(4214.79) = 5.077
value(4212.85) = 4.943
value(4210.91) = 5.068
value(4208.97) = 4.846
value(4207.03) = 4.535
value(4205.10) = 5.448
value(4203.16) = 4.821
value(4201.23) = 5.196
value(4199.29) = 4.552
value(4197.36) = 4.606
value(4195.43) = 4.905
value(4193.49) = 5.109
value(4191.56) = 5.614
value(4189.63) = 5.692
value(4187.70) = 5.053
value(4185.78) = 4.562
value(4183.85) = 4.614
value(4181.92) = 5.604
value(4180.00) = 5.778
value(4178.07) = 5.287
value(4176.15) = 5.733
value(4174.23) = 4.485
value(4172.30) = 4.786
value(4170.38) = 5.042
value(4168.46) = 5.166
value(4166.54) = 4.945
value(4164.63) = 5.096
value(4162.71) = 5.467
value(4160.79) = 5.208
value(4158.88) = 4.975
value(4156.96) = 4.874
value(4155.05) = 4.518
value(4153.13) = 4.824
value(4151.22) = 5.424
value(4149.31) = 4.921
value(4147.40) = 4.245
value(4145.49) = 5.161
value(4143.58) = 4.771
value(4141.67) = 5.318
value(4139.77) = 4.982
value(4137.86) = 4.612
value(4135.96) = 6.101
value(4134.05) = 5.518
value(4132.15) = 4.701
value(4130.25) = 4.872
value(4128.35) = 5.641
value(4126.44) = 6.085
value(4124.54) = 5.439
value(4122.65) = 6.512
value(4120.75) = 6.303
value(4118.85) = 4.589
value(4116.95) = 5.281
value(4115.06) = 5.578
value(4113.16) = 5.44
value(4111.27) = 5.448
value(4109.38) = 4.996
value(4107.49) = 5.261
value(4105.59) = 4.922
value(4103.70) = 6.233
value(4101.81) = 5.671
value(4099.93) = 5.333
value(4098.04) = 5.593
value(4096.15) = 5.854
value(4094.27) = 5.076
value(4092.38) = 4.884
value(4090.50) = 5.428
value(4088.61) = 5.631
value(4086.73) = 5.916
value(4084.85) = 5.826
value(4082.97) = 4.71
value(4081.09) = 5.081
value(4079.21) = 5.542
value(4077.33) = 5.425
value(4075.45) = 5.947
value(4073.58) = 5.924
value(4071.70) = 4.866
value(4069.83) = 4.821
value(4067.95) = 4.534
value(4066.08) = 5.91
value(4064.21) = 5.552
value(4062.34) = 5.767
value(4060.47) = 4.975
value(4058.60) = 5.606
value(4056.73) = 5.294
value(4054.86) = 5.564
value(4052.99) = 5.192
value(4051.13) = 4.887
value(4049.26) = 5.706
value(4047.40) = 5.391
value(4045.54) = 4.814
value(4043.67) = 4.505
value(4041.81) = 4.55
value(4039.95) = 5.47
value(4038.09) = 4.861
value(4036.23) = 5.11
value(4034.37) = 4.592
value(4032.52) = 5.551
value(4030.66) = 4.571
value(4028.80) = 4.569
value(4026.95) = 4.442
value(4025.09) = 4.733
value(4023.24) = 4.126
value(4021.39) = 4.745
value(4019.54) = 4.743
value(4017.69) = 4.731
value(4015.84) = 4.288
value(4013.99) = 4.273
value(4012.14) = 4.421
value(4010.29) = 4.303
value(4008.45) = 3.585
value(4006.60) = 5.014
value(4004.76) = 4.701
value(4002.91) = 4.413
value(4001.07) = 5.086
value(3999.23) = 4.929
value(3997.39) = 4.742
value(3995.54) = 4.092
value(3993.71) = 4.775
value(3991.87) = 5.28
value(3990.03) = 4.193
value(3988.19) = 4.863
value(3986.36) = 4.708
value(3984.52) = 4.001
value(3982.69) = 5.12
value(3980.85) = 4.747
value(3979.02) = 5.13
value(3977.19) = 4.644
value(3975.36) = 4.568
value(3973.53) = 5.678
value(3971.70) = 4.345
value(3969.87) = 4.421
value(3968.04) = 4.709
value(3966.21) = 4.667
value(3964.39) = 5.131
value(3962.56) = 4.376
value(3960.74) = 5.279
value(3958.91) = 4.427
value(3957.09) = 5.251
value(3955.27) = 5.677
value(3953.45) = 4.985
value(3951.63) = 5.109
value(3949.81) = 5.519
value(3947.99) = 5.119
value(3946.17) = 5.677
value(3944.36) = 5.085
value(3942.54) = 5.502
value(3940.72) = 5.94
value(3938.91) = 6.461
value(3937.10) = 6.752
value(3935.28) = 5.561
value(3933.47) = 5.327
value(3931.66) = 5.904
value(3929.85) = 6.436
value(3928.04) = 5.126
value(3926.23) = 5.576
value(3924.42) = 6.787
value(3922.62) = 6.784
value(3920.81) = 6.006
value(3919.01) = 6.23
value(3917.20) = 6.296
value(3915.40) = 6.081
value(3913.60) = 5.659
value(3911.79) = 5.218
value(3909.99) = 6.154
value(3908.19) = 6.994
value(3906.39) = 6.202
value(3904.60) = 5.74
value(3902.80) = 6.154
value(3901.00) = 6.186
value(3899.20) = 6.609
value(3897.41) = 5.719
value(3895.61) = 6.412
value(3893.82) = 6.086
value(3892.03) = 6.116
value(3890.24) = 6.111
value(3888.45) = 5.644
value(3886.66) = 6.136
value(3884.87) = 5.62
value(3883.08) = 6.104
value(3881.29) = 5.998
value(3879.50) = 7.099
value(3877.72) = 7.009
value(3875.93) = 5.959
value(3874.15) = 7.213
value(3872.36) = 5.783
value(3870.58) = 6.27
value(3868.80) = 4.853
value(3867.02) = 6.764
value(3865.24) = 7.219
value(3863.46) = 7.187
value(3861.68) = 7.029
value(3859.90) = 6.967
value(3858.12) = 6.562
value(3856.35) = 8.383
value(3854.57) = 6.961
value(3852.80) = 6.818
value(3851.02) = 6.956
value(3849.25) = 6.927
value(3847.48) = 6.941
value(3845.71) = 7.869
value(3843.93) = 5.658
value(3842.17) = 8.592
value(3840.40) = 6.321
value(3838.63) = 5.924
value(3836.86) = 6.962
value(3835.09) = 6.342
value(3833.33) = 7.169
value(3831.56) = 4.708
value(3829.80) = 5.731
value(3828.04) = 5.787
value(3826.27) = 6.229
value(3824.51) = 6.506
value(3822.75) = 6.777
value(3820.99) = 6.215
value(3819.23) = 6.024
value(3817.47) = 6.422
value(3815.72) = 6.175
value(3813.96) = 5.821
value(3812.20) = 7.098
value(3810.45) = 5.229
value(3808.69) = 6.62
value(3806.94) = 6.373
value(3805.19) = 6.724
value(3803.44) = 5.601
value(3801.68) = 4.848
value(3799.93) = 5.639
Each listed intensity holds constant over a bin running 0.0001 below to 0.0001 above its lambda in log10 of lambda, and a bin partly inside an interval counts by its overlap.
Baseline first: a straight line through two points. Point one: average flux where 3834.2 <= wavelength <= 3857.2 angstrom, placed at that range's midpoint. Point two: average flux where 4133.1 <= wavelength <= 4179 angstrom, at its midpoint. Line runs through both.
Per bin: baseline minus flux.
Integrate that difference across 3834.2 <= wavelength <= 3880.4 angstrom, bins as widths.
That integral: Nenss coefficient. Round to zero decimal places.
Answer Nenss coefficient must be 5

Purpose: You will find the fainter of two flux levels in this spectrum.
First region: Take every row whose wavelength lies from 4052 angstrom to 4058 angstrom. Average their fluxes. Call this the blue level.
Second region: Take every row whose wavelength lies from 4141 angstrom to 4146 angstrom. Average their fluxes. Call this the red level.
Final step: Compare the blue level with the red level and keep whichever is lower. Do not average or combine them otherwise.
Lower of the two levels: 5.1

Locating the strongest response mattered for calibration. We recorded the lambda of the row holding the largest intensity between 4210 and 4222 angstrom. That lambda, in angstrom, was 4220.62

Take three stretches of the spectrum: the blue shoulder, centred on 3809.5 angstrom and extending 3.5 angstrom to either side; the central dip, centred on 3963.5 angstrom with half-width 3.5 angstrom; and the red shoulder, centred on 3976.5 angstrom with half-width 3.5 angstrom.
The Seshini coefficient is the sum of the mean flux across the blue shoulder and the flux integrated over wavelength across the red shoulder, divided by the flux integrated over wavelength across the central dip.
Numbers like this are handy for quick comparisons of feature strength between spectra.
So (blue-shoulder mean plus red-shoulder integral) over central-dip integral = 1.21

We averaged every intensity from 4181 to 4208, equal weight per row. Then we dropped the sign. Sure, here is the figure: 5.0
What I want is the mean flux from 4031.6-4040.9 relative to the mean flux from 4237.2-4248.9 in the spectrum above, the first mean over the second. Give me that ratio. 1.12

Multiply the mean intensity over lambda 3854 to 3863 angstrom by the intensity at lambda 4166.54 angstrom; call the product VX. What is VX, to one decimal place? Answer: 35.5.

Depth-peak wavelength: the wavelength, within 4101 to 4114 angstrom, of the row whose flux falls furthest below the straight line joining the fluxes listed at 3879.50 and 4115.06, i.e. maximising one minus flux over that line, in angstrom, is 4105.59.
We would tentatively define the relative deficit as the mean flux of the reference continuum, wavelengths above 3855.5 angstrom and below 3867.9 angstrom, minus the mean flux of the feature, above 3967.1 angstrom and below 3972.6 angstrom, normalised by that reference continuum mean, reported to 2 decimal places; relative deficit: 0.37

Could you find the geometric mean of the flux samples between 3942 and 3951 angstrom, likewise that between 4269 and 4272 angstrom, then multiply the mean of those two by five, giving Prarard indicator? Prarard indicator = 24.3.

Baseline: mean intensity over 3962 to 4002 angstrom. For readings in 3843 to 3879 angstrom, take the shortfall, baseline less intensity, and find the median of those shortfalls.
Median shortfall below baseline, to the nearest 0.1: -2.2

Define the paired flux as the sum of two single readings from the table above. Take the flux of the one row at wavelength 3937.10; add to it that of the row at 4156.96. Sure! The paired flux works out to 11.6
